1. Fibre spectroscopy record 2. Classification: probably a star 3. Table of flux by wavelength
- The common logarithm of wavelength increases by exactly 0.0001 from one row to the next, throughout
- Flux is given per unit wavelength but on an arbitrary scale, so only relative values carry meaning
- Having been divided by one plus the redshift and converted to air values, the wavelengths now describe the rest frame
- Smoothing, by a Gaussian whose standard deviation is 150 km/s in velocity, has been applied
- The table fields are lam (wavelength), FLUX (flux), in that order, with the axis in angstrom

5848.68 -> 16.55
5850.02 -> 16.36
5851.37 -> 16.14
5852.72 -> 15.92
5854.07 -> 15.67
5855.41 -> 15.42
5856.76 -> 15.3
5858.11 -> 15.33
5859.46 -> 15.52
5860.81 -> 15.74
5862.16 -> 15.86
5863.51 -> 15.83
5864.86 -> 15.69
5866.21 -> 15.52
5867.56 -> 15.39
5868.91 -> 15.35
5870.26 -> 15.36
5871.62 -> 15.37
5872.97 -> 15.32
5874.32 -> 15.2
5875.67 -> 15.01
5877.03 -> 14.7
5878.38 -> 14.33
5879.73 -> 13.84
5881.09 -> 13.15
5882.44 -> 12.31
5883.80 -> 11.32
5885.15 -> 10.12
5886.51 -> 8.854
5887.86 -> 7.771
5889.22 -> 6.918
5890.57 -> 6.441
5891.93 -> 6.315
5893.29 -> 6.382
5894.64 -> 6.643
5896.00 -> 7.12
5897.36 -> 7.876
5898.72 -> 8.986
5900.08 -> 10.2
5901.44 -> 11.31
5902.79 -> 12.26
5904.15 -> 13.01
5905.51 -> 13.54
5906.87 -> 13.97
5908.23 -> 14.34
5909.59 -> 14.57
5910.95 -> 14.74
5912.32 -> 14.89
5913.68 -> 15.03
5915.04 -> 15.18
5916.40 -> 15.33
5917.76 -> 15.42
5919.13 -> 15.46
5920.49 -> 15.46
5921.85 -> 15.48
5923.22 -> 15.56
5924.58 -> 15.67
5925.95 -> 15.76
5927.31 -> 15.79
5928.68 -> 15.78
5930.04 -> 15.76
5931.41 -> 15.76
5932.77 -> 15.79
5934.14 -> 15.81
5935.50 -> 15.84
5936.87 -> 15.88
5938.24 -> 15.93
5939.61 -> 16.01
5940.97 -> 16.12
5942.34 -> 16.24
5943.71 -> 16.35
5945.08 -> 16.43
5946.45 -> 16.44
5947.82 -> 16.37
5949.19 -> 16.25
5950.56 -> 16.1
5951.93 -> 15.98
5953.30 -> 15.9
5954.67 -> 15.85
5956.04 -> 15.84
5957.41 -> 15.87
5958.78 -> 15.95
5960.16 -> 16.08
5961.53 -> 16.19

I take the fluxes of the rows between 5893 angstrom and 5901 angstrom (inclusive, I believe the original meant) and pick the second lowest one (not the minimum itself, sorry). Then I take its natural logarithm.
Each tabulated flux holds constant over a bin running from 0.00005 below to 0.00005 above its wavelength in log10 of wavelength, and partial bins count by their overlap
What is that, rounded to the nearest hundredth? 1.89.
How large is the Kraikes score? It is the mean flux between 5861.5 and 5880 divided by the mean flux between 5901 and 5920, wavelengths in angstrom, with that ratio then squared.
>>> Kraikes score 1.1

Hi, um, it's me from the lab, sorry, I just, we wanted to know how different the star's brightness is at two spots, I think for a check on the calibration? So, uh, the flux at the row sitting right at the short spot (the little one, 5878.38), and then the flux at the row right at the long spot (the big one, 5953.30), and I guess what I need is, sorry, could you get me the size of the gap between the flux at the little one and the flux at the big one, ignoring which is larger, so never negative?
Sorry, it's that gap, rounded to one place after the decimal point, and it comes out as 1.6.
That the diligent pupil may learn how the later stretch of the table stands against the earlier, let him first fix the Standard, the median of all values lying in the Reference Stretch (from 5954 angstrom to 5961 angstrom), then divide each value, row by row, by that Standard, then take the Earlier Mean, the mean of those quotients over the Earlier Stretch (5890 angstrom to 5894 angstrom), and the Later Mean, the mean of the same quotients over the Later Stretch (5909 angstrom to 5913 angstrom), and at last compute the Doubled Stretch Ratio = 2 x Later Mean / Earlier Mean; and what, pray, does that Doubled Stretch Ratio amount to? 4.6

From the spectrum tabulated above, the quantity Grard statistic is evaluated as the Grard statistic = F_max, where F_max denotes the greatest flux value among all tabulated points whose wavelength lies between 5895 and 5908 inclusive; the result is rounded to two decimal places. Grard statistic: 13.97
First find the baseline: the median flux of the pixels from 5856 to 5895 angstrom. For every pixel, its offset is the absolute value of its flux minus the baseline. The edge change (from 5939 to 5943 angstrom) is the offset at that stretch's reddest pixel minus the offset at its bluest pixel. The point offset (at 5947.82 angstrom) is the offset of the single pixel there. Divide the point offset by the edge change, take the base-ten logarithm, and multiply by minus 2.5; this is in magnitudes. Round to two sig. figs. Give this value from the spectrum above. -1.9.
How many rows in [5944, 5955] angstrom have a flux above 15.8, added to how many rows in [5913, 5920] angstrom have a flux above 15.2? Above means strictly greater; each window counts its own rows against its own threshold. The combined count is 11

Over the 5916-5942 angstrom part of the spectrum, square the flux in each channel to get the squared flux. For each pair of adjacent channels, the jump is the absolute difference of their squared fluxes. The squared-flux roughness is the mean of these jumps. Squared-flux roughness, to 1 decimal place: 1.5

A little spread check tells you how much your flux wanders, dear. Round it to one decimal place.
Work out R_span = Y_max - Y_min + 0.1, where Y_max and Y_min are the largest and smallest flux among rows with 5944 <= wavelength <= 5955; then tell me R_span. 0.7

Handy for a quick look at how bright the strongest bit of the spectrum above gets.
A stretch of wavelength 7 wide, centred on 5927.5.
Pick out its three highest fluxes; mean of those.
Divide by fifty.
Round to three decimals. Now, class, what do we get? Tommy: 0.316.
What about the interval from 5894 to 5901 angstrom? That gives 0.180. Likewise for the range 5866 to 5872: 0.309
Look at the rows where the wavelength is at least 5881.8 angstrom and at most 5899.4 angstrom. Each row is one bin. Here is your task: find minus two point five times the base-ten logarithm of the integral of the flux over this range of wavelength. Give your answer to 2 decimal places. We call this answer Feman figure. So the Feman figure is -5.40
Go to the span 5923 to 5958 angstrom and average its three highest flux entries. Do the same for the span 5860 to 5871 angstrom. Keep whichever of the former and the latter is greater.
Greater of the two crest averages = 16.4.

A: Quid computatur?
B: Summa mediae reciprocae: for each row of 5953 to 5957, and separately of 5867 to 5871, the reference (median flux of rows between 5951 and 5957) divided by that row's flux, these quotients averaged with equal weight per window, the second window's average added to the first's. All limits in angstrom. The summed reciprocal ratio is 2.03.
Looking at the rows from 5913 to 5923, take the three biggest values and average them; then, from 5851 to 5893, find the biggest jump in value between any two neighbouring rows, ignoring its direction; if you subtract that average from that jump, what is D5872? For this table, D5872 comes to -14.2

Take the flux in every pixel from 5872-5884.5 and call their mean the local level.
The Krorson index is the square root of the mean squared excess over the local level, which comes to 1.3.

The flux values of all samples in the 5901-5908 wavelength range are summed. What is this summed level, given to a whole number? 64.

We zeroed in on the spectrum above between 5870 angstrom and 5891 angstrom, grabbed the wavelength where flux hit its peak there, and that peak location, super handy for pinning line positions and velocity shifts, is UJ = 5871.62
